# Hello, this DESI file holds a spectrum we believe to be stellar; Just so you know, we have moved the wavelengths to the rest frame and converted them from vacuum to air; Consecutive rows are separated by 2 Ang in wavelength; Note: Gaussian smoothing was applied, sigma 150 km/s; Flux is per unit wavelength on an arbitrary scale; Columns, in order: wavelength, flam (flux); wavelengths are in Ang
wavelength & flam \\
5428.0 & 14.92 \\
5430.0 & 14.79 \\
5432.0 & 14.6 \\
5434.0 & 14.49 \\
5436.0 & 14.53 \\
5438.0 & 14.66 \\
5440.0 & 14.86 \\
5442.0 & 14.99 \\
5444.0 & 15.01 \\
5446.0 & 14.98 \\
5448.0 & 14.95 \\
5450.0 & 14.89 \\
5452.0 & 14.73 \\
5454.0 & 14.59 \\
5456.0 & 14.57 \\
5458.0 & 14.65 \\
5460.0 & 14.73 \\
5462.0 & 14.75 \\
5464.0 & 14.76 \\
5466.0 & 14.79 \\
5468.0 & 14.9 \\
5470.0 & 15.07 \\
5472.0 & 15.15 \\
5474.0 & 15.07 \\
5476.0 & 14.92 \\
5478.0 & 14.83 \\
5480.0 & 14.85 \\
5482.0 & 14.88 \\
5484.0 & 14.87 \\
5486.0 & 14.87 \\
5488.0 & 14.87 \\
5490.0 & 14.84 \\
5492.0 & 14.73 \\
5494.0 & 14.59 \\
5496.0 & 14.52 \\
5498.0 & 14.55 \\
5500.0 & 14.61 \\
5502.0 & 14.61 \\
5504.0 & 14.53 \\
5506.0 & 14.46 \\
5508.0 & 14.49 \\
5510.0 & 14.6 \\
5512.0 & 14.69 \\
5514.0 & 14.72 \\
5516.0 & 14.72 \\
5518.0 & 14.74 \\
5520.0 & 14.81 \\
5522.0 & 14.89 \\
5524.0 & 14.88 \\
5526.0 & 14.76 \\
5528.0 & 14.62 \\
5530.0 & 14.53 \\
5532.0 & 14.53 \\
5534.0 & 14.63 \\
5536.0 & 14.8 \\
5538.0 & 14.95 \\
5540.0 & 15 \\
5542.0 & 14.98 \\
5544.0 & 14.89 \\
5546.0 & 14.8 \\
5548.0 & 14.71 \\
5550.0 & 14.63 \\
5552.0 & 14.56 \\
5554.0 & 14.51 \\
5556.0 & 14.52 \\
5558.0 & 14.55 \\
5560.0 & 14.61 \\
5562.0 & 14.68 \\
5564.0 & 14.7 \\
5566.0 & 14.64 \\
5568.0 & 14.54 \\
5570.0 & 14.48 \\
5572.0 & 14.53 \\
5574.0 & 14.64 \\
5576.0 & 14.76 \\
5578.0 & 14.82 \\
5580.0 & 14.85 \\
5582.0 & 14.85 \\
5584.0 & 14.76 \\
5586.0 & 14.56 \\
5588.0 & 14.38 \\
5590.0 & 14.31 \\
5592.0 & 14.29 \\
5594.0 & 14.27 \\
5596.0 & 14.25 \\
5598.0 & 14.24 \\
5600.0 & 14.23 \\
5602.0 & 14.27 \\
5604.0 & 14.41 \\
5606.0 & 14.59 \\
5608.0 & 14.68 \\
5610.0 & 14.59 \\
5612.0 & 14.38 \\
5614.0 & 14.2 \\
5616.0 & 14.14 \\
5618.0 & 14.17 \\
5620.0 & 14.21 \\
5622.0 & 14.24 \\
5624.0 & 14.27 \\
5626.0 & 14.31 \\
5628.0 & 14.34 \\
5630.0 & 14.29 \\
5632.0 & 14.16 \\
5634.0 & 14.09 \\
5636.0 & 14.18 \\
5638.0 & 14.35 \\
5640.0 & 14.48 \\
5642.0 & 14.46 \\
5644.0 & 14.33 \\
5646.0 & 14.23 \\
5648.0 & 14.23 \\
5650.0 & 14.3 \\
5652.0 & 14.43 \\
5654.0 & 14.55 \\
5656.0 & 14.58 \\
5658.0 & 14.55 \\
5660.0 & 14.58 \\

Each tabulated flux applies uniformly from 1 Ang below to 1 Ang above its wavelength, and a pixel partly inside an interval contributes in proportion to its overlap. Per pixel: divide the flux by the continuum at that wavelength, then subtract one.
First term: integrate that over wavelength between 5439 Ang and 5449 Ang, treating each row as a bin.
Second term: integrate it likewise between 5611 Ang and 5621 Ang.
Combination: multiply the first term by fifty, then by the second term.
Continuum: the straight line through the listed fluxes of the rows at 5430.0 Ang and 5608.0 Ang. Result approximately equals -1.9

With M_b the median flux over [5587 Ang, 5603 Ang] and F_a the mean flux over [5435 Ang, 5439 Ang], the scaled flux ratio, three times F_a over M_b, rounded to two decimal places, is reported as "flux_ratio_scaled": 3.07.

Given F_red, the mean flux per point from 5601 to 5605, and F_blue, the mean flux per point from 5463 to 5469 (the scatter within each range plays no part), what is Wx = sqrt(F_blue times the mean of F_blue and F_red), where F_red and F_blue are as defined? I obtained 14.7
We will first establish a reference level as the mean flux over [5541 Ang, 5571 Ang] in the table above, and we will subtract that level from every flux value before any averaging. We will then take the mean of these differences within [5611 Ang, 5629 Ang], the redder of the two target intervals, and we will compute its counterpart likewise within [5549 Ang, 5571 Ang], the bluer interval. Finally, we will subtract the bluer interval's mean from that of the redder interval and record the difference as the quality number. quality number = -0.33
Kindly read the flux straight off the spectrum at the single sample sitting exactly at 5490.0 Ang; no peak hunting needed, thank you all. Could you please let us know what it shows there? 14.84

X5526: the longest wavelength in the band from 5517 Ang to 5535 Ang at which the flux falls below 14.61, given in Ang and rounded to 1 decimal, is 5532.0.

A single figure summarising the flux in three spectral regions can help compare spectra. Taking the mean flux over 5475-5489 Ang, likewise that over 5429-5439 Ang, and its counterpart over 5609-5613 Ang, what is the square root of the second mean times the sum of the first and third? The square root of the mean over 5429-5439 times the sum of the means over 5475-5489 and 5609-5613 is 20.7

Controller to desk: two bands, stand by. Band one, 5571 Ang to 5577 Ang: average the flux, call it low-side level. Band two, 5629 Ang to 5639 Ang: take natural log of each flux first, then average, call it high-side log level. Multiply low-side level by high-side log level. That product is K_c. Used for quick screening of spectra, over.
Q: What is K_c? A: 38.9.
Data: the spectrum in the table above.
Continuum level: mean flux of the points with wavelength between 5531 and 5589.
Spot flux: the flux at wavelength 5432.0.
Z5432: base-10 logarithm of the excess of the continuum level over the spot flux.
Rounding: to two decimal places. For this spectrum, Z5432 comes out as -1.07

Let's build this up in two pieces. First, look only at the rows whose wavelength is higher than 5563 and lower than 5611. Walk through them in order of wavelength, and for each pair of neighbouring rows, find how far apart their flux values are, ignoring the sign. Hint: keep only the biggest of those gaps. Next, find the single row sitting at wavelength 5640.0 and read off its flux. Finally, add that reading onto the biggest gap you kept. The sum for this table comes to 14.7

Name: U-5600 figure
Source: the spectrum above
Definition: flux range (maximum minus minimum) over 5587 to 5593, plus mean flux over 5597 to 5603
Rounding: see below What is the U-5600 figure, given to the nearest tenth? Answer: 14.3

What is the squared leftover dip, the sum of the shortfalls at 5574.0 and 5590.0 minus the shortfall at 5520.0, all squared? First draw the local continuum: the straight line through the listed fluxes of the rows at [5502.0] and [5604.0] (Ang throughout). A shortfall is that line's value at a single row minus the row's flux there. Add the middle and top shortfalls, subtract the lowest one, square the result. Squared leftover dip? 0.037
